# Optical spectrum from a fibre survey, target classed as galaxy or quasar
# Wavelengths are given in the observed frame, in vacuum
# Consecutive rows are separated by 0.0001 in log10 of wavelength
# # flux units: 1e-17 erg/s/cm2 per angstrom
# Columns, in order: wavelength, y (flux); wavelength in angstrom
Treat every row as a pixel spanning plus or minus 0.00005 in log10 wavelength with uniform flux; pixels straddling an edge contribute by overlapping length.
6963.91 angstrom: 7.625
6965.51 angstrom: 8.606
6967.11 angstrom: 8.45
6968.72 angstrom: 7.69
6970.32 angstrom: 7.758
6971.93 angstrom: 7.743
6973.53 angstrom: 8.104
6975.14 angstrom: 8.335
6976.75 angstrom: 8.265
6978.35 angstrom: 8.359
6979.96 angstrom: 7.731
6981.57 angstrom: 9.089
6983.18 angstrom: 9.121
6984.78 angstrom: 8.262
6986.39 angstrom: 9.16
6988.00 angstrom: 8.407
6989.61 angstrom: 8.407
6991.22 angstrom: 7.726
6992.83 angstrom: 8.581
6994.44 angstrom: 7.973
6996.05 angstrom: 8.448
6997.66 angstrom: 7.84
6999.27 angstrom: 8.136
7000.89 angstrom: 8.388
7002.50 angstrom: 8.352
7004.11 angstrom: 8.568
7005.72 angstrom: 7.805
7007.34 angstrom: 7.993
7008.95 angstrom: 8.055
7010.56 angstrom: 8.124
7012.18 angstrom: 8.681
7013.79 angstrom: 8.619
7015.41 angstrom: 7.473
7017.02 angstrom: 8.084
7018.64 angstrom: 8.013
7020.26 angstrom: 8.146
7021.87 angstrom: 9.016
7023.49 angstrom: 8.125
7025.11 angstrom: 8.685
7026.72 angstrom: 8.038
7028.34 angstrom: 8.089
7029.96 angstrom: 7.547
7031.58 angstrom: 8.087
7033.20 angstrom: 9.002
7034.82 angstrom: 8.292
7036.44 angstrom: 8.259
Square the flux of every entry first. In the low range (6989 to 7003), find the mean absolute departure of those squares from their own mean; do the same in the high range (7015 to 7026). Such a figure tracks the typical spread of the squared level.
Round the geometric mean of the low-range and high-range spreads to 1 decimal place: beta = 5.0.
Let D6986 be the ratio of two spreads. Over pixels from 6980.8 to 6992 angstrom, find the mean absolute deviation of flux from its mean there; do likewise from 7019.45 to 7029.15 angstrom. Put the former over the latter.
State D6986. 1.4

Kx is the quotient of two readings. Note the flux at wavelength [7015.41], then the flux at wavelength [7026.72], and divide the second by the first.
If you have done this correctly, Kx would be 1.08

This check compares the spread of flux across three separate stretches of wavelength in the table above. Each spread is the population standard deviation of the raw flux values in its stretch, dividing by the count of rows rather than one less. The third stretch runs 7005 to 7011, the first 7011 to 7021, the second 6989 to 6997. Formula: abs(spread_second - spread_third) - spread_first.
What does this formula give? -0.20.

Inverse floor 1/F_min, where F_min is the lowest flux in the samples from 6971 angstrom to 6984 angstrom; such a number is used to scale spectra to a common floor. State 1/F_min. 0.129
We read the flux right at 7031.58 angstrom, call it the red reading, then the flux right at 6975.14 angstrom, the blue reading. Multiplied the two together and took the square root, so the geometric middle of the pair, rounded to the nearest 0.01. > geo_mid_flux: 8.21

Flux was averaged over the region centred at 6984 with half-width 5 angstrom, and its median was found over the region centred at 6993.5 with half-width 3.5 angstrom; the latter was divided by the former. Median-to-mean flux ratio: 0.95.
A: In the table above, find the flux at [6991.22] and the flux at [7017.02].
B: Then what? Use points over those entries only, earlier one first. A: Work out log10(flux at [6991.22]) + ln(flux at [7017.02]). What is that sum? 2.98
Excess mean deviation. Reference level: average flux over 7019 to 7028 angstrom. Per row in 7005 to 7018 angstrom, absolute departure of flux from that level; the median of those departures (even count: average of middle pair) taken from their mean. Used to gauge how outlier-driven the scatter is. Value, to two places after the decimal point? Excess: 0.09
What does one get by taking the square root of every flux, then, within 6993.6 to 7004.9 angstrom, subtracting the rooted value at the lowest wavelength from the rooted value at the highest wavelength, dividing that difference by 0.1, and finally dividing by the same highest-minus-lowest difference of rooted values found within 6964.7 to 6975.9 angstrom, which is -22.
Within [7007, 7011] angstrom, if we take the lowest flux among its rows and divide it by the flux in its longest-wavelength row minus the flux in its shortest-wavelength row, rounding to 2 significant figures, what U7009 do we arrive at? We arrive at 61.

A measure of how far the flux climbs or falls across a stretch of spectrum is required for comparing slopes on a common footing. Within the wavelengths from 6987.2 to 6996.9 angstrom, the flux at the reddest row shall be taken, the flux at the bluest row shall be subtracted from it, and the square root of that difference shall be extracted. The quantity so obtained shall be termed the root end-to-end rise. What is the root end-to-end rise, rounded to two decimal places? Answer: 0.20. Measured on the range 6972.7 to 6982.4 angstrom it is 0.99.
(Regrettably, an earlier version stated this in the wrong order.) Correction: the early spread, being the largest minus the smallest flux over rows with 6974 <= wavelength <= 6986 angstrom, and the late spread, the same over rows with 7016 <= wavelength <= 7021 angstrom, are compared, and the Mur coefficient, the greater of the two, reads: 1.39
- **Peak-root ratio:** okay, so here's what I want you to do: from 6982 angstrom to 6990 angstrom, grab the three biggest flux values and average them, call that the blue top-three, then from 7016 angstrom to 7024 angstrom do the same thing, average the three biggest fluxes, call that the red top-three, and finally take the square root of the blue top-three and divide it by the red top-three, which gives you 0.3539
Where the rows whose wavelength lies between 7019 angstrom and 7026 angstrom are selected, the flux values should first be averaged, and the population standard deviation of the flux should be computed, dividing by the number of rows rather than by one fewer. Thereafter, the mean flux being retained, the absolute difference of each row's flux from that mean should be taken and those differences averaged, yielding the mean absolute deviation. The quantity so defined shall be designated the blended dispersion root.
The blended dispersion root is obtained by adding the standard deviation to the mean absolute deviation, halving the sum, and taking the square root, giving 0.61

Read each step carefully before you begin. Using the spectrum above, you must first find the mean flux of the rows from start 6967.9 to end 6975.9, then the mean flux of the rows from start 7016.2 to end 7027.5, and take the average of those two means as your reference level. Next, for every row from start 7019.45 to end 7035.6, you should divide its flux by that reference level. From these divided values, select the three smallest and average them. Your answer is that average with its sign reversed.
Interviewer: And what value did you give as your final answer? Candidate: -0.973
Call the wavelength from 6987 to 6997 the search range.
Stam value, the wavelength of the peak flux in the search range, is 6992.83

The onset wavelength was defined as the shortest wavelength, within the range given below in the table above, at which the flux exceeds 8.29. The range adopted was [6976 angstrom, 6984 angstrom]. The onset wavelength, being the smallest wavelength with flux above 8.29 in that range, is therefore 6978.35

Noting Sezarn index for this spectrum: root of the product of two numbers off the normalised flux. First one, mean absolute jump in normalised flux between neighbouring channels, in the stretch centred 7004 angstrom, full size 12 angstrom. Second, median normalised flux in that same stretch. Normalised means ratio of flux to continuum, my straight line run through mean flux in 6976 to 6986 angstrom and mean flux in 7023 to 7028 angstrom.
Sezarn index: 0.17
